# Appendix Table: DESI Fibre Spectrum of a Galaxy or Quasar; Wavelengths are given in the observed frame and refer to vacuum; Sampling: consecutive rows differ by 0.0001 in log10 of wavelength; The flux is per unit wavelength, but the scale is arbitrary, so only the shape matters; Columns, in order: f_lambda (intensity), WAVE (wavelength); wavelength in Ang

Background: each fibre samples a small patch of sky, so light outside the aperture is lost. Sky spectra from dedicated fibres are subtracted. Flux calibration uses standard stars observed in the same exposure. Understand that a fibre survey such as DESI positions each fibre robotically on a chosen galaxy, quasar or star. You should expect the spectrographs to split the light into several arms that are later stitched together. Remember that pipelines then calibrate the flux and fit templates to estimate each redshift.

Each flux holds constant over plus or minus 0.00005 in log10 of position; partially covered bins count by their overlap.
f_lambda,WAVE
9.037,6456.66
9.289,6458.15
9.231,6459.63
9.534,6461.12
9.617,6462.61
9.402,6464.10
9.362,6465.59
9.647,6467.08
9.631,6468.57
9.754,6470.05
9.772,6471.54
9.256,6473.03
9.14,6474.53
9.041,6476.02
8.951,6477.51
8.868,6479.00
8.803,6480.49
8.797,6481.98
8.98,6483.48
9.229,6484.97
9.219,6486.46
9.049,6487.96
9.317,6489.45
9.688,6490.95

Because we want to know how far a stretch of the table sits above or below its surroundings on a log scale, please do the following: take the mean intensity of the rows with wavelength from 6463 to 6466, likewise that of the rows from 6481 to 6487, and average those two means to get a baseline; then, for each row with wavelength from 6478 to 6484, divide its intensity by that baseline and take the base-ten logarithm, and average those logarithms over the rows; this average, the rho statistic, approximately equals -0.017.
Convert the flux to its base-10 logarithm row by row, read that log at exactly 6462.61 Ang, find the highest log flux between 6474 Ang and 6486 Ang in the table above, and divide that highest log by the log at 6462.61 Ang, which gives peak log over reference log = 0.98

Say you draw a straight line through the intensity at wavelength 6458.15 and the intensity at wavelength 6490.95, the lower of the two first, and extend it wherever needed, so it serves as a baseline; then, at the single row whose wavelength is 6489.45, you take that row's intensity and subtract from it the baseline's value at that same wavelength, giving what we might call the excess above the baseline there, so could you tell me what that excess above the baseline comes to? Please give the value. -0.4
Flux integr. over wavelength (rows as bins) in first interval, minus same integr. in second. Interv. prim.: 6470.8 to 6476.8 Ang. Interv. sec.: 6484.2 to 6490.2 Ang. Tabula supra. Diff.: 0.5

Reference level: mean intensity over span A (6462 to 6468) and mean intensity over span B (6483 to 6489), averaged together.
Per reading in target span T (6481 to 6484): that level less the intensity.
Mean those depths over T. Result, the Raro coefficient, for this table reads 0.4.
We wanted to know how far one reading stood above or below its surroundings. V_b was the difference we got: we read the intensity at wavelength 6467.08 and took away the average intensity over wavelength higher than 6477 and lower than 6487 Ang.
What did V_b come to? 0.67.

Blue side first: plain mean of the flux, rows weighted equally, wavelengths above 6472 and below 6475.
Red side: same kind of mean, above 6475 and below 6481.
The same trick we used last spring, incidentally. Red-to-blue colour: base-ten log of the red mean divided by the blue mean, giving -0.014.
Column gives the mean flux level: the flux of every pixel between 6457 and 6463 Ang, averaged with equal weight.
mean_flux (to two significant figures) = 9.4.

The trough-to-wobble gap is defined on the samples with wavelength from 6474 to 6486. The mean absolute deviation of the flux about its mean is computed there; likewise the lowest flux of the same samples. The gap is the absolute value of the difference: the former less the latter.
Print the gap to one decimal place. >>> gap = 8.7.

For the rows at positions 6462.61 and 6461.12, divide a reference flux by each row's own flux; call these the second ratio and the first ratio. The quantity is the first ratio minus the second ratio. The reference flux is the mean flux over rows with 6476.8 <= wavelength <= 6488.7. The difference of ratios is 0.008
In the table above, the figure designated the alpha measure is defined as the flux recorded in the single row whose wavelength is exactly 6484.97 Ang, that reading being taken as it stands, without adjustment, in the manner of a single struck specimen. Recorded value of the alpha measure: 9.229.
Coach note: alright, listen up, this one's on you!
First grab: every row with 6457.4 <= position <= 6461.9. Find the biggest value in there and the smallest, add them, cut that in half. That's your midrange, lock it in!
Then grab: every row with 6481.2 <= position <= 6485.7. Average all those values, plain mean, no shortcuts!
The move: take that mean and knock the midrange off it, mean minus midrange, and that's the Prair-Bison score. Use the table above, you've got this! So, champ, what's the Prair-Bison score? -0.4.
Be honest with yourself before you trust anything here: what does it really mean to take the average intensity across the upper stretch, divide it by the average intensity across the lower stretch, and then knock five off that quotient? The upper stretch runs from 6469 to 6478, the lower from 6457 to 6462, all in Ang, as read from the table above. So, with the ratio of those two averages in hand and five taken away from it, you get -4.00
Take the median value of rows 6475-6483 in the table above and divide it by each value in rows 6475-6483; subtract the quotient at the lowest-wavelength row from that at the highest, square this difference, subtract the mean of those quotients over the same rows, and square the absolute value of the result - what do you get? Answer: 0.99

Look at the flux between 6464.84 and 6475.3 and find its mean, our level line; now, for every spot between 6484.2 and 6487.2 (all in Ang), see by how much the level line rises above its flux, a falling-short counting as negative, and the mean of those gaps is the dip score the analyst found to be 0.28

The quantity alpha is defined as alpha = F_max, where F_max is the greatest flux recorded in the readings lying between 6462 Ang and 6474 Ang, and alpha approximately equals 9.772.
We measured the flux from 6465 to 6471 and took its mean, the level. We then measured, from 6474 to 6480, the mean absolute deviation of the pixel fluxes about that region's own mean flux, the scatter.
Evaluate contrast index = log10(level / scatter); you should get 2.03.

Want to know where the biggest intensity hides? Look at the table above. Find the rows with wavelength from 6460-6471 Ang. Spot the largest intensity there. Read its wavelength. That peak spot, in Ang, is 6470.05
